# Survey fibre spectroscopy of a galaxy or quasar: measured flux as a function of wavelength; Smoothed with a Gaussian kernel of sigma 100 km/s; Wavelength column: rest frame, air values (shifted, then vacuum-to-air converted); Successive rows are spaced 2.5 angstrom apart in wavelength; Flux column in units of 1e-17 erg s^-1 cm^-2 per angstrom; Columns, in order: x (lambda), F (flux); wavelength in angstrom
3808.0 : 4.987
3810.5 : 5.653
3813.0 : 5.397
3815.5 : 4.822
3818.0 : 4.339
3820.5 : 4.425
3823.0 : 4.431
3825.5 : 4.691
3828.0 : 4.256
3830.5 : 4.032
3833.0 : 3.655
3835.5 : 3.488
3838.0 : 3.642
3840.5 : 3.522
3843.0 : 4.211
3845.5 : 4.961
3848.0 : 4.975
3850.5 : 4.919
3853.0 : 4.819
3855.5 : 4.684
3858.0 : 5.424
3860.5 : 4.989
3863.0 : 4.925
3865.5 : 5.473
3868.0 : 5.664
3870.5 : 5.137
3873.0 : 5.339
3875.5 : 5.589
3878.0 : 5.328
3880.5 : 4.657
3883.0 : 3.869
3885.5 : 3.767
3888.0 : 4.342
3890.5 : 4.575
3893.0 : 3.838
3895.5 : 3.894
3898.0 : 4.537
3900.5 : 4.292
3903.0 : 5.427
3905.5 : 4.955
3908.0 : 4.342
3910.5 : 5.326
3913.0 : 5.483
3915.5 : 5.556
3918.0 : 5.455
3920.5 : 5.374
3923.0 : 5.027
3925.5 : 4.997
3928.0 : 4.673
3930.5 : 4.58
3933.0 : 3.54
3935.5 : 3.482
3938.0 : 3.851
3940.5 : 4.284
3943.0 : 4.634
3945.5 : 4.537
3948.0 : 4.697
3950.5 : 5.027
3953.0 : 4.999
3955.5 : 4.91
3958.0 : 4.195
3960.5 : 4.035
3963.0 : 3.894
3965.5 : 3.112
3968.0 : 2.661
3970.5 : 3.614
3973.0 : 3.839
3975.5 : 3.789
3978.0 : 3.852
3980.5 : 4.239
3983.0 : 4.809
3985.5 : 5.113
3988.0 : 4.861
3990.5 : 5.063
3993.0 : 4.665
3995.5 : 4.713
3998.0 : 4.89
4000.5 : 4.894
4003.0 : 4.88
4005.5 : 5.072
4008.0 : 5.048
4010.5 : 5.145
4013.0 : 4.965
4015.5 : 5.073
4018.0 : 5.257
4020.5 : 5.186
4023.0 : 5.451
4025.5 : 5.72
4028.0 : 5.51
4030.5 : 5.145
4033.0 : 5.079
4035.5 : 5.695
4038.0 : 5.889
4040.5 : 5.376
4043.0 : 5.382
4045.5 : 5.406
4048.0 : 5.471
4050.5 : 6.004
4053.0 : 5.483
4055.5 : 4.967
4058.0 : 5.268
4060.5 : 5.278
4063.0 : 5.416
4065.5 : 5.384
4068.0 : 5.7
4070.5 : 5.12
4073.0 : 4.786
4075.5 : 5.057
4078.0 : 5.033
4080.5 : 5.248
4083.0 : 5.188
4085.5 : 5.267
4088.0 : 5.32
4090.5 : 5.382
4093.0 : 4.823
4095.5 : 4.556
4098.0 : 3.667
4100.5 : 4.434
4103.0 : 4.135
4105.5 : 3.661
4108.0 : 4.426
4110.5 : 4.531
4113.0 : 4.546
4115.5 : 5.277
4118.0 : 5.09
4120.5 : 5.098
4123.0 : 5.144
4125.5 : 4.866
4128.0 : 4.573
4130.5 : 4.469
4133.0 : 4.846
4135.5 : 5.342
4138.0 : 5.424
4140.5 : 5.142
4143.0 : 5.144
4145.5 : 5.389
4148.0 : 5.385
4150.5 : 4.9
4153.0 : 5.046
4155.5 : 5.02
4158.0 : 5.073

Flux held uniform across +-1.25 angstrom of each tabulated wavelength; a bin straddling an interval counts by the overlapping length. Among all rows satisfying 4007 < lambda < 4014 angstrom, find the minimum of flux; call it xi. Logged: 4.965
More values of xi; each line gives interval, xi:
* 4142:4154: 4.9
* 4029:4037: 5.079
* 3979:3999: 4.239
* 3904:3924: 4.342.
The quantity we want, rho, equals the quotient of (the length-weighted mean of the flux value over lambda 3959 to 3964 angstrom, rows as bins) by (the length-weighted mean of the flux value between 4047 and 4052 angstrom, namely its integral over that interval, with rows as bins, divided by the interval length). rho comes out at 0.69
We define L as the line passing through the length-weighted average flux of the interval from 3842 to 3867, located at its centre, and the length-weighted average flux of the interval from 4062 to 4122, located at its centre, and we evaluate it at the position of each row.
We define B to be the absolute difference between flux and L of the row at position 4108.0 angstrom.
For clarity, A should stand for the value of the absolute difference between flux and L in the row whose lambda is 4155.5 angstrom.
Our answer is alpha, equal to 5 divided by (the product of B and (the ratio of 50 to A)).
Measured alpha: 0.04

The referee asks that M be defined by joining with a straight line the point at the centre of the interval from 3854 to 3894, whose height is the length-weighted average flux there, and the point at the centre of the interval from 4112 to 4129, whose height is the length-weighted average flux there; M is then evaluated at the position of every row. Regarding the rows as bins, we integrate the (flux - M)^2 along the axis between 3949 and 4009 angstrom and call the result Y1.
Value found 40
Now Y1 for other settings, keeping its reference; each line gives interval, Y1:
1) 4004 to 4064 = 15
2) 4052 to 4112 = 18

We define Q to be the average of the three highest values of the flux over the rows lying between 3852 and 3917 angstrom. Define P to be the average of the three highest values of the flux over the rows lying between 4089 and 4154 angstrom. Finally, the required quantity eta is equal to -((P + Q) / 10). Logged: -1.10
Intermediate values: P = 5.4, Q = 5.60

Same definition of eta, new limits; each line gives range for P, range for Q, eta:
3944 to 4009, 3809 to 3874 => -1.07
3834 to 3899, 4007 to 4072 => -1.14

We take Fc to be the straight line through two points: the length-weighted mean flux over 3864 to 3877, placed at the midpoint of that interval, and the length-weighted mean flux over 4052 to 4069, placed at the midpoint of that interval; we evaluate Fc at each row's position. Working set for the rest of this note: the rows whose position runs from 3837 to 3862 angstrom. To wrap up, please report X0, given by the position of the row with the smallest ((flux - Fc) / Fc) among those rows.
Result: 3840.5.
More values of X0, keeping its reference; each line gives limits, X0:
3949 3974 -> 3968.0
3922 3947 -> 3935.5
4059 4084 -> 4073.0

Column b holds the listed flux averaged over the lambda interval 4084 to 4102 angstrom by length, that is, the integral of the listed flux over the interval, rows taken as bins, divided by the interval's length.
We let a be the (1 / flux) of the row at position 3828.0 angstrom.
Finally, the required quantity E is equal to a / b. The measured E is 0.049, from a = 0.235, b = 4.78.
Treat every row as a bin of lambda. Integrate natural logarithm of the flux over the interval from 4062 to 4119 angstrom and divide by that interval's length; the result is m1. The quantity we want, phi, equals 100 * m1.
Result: 158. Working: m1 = 1.58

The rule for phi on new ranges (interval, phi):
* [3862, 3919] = 157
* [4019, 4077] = 168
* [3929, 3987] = 141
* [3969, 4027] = 156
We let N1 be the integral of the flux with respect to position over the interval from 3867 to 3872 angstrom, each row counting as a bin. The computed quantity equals 27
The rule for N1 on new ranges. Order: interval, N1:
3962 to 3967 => 17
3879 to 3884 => 22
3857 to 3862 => 26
